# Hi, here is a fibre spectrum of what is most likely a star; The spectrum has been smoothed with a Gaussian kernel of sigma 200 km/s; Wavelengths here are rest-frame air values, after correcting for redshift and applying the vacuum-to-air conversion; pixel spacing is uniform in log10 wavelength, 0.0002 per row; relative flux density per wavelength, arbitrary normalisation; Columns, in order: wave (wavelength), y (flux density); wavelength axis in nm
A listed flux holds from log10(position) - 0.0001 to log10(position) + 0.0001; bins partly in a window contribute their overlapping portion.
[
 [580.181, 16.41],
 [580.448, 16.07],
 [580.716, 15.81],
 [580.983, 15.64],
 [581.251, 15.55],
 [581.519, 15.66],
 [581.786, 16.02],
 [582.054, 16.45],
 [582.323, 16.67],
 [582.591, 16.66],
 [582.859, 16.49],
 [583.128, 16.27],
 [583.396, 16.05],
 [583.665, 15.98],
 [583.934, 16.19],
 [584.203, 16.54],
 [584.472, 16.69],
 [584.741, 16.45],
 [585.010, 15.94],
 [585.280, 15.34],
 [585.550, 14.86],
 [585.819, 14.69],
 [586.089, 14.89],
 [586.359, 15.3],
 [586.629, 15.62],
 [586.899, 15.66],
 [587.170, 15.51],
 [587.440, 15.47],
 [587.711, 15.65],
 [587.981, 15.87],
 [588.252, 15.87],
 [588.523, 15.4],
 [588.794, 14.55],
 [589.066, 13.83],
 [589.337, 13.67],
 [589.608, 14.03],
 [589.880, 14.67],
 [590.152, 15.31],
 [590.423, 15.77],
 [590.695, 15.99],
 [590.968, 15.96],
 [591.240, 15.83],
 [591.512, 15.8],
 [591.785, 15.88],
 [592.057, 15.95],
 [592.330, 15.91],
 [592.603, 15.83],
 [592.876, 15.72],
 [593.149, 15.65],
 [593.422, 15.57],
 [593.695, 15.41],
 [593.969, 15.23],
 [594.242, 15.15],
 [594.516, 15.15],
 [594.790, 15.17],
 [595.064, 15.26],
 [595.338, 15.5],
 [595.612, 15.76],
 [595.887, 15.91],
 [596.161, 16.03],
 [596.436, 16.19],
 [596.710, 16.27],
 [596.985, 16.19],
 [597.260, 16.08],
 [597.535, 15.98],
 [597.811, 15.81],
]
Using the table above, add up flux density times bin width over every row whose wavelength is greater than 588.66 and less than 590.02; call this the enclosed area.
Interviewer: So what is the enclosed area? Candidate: 19.2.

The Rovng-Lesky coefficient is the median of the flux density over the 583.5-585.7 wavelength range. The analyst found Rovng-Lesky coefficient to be 16.1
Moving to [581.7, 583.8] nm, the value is 16.4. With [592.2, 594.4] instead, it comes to 15.6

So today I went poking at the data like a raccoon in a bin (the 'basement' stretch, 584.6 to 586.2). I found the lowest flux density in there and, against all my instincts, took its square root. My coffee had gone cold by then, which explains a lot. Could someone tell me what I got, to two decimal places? 3.83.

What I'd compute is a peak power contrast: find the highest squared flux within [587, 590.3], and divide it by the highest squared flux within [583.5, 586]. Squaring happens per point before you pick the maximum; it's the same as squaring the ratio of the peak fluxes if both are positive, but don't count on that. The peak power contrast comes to 0.90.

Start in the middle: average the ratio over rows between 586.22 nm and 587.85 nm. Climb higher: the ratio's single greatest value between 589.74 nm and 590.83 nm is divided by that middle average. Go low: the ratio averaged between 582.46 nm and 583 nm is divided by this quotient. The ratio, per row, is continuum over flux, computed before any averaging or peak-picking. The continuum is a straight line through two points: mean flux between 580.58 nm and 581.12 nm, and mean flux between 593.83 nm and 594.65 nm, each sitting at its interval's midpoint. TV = 0.898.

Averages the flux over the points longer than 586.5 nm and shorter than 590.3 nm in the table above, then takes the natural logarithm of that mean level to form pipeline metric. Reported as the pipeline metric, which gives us 2.71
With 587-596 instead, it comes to 2.73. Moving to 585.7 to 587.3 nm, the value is 2.73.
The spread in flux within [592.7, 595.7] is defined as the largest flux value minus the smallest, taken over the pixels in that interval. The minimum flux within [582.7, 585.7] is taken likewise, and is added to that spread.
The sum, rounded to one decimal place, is 15.5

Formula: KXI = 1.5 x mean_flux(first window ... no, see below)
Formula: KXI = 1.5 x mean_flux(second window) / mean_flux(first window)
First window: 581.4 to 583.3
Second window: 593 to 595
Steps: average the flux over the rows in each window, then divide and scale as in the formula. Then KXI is 1.41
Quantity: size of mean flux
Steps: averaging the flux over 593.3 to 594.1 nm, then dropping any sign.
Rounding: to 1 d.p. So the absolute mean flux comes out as 15.4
